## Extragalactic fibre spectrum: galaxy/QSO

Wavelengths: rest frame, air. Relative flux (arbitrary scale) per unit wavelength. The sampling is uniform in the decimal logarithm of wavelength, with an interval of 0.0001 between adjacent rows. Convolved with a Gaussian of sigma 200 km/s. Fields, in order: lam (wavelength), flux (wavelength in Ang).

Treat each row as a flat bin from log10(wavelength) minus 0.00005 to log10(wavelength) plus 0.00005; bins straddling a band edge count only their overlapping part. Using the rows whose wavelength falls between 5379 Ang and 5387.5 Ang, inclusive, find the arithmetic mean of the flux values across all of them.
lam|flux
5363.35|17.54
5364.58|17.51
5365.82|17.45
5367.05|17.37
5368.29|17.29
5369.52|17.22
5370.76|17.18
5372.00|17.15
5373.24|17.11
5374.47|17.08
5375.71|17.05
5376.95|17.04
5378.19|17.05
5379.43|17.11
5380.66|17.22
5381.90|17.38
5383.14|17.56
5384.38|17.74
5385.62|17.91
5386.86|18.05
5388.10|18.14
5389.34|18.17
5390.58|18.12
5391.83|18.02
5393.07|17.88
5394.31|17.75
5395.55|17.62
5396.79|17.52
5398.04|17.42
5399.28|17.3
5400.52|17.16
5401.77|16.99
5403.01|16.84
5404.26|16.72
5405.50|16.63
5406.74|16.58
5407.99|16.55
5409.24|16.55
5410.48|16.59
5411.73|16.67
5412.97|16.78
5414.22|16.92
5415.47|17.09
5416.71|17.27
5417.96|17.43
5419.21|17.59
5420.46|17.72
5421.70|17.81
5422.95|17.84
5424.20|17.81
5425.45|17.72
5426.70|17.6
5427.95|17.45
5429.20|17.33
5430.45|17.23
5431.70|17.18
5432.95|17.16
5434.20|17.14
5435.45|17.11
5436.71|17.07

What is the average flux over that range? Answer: 17.6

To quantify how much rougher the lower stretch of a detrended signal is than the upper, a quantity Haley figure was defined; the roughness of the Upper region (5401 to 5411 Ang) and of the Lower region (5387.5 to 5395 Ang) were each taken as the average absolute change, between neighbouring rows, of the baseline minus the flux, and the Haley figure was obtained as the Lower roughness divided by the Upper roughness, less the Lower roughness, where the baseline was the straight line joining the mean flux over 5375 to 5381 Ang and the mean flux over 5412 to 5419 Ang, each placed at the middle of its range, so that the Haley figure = 1.2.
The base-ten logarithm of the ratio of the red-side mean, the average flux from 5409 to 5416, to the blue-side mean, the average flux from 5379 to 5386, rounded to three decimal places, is -0.018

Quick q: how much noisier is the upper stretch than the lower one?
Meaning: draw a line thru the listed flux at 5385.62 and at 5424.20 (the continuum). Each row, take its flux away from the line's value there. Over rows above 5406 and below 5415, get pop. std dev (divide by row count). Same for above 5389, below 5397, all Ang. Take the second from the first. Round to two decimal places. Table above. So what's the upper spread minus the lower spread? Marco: -0.09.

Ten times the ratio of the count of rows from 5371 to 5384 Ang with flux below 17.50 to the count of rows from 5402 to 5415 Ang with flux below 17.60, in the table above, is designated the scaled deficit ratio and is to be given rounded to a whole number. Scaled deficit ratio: 9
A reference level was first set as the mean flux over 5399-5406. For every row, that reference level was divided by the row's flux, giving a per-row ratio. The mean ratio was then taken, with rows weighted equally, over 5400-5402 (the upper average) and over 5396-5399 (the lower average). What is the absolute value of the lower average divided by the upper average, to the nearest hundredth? 0.98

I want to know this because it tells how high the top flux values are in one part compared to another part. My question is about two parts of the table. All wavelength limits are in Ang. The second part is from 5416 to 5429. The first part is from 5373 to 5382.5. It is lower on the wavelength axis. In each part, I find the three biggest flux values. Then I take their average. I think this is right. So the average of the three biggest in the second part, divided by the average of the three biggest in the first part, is 1.03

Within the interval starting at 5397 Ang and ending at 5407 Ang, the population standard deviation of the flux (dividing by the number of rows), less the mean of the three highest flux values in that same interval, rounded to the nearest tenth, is -17.0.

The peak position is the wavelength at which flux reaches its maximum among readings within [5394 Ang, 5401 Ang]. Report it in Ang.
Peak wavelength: 5394.31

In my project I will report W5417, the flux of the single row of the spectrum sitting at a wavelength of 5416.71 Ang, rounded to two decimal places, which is 17.27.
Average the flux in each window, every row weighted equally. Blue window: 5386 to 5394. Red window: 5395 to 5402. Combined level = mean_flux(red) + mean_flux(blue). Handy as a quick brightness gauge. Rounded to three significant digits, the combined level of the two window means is 35.4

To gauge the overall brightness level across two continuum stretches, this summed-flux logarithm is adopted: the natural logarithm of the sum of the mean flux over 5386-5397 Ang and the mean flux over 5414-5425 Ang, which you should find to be 3.57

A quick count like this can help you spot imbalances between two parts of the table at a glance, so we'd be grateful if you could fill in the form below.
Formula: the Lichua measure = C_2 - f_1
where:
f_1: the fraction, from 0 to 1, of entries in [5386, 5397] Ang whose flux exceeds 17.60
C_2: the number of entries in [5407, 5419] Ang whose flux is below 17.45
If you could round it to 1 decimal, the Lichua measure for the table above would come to 8.1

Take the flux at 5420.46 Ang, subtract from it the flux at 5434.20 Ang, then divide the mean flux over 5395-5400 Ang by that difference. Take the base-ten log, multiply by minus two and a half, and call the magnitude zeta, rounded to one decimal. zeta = -3.7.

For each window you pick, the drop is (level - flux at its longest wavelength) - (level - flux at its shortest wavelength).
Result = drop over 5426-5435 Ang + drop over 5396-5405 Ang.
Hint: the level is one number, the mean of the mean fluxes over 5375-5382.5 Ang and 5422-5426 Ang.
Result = 1.3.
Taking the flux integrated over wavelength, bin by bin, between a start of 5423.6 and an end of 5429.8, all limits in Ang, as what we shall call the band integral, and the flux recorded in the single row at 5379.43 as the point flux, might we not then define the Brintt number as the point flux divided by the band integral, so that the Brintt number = 0.16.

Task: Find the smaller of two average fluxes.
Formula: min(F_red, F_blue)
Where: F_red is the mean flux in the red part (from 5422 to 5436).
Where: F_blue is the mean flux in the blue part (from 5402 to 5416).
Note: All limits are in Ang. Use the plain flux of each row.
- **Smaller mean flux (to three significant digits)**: 16.7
